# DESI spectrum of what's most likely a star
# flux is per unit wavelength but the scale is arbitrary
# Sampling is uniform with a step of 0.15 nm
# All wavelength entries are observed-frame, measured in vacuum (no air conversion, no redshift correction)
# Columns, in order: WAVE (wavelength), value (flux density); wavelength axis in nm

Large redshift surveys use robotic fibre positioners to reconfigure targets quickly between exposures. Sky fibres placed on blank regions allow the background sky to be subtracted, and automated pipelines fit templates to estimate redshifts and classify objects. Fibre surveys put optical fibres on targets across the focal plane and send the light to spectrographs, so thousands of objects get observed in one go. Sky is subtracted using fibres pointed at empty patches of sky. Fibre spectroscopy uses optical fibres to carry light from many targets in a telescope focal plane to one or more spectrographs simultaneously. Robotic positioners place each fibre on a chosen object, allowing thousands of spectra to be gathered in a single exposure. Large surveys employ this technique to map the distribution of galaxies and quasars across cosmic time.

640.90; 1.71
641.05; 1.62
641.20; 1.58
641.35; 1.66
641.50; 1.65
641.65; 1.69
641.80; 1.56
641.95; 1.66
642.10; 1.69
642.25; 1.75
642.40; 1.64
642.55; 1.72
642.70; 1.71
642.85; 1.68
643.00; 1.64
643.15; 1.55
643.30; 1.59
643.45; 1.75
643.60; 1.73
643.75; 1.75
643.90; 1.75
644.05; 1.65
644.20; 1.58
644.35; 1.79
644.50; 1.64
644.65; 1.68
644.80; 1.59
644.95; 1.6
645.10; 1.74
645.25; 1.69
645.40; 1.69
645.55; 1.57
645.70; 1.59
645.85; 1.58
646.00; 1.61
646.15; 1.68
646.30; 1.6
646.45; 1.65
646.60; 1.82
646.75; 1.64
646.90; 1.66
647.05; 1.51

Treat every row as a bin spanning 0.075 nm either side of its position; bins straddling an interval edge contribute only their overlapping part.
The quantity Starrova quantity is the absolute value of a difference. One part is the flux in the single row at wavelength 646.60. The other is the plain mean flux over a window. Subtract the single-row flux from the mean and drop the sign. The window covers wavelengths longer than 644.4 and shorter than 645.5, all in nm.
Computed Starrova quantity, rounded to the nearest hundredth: 0.16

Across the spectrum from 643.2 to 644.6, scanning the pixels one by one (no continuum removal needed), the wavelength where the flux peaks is 644.35 nm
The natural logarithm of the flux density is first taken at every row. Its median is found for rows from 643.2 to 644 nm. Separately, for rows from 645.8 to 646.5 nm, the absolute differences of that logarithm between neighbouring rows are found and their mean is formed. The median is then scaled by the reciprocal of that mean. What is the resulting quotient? 16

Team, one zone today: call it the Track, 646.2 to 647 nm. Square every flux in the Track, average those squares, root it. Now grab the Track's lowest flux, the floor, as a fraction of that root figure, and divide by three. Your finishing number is 0.318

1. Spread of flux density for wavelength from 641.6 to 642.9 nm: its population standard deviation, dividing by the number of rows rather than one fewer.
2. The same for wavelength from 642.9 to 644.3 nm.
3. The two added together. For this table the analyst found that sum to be 0.128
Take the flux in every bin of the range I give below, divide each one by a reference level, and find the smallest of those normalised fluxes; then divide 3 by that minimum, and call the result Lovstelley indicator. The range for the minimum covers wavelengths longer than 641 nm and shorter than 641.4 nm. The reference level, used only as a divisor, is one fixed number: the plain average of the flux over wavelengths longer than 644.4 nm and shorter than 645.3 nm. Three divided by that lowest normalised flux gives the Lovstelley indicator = 3.15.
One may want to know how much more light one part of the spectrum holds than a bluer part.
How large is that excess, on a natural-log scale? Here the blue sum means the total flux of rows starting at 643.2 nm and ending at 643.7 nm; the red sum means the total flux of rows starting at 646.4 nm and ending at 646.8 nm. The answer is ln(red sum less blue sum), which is -3.2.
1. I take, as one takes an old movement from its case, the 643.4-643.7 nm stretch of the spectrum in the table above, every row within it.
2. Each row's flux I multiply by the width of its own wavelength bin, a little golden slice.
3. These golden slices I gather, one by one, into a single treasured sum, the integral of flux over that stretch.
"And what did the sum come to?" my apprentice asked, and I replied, 0.522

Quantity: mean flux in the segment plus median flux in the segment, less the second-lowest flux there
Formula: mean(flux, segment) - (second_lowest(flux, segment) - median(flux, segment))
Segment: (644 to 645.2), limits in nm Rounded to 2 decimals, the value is 1.71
